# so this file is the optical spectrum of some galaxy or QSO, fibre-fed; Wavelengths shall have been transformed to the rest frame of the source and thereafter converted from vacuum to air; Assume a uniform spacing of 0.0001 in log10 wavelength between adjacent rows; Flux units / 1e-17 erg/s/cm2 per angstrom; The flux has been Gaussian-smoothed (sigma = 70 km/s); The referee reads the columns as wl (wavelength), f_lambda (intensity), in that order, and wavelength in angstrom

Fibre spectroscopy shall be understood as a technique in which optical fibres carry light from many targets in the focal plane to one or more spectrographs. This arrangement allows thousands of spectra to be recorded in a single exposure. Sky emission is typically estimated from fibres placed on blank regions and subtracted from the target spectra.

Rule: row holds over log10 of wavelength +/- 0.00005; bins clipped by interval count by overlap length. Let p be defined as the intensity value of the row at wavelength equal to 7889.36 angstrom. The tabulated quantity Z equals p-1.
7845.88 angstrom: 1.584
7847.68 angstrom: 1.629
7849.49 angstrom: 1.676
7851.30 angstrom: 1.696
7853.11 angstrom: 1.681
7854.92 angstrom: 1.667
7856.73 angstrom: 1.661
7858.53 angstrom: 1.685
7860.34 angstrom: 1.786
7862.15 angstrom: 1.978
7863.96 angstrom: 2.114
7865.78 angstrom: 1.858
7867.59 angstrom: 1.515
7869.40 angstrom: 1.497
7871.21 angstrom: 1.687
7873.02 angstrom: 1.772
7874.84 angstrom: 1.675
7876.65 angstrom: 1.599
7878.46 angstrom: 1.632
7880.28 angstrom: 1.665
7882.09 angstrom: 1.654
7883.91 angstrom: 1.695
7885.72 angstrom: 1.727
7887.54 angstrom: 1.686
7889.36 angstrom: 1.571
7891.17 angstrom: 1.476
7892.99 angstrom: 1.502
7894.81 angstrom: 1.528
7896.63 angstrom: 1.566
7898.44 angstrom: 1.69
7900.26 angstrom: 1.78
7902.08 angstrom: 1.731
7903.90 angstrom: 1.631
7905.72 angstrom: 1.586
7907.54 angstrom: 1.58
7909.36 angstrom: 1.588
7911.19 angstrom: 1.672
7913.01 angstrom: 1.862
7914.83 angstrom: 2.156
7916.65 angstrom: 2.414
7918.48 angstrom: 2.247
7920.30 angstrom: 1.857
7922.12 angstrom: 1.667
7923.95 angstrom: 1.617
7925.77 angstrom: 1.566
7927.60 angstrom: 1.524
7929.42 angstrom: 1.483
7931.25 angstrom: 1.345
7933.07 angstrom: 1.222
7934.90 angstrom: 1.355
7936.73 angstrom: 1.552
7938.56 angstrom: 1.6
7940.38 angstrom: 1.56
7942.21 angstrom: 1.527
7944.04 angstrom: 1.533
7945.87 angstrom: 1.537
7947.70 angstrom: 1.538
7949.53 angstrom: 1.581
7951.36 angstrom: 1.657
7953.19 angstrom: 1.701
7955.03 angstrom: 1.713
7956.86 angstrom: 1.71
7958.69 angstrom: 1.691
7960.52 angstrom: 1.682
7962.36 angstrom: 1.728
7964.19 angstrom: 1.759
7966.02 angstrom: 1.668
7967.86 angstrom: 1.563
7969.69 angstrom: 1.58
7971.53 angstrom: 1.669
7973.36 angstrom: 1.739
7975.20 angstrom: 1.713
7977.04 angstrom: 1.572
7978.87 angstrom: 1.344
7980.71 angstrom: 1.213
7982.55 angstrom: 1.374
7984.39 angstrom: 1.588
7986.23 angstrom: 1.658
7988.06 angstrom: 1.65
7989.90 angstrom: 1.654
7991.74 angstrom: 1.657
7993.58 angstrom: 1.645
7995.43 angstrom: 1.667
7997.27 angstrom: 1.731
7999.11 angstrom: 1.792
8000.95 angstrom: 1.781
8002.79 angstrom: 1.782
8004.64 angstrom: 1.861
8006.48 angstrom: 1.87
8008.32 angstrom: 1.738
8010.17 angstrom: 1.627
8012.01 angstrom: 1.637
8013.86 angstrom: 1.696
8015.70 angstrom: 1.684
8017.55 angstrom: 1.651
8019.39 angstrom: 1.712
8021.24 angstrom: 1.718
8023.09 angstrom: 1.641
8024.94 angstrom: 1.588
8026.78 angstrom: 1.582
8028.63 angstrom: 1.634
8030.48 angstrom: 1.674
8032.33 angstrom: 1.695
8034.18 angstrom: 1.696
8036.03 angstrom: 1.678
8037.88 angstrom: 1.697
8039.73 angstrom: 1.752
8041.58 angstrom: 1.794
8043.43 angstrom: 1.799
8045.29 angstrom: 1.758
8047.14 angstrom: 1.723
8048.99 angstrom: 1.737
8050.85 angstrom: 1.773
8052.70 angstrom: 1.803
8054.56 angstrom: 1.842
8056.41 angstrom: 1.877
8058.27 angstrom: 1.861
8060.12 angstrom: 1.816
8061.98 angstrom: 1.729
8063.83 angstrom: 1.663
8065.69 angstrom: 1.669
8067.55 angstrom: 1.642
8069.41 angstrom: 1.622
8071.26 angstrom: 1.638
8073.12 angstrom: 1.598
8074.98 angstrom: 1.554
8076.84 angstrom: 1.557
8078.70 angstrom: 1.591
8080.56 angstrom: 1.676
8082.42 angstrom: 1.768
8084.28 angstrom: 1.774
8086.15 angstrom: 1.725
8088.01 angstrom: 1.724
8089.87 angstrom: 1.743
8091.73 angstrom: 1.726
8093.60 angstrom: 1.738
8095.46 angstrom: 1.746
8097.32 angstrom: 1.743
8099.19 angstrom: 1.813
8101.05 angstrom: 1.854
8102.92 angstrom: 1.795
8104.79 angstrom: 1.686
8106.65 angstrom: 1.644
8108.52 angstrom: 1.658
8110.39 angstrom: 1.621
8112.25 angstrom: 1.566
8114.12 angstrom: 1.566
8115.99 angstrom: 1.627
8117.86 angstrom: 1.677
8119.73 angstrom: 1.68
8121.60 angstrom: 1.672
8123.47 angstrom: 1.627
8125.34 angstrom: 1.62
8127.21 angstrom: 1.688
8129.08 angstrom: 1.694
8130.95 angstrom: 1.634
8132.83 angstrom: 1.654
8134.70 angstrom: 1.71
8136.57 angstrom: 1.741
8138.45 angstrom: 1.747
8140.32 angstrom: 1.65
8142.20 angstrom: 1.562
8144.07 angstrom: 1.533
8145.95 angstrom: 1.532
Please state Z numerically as 0.57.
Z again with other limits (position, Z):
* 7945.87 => 0.54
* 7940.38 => 0.56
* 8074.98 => 0.55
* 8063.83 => 0.66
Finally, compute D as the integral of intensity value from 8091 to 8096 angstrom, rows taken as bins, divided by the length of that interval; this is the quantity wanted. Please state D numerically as 1.74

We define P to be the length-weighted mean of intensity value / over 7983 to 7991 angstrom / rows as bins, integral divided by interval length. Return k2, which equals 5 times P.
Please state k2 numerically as 8.12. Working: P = 1.624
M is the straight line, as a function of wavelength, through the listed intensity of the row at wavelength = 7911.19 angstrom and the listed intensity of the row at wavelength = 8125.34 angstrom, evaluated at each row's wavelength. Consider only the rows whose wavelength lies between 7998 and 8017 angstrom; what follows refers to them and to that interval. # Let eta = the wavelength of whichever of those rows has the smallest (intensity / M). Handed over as 8010.17 angstrom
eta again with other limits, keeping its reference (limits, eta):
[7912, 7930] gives 7929.42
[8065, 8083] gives 8074.98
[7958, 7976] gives 7967.86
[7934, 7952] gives 7934.90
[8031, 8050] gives 8036.03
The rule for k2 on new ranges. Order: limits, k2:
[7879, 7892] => 8.20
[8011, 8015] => 8.34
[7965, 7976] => 8.28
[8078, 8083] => 8.38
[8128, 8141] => 8.45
